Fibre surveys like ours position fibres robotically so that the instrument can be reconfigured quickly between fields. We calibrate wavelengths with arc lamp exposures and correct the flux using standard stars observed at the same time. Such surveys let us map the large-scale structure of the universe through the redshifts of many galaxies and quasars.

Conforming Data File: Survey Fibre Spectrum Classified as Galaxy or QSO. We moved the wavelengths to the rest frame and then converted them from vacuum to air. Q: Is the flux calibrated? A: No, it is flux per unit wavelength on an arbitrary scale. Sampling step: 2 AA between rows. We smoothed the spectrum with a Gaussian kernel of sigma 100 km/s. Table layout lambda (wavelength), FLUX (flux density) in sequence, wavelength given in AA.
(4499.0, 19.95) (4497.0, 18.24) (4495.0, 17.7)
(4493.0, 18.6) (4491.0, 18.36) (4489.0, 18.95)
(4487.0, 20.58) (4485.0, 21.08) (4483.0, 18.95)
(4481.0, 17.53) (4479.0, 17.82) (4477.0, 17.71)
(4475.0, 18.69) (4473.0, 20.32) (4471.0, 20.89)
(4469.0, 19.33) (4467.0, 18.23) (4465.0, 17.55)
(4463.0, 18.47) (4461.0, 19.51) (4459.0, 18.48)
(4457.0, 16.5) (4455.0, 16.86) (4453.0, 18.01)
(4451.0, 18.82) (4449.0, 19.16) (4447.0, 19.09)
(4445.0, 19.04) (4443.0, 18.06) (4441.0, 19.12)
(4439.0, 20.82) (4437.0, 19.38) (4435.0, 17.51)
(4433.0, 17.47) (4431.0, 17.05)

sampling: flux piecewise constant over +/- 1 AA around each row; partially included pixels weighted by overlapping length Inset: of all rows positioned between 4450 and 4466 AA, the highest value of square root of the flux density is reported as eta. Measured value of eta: 4.42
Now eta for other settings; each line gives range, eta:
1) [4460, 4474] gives 4.57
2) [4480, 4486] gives 4.59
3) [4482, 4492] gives 4.59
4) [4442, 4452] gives 4.38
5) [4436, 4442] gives 4.56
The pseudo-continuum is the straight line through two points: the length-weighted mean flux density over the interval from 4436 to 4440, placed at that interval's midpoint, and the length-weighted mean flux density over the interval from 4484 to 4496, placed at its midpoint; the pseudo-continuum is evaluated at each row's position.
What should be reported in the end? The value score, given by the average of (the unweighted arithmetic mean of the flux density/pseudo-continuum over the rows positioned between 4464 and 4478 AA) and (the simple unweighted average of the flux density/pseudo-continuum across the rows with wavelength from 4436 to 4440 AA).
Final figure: 0.99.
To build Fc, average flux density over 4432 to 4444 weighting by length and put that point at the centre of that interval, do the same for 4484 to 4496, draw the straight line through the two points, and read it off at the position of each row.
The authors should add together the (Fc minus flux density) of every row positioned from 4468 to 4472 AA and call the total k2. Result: -2.2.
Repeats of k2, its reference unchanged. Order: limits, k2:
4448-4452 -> -0.3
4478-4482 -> 2.9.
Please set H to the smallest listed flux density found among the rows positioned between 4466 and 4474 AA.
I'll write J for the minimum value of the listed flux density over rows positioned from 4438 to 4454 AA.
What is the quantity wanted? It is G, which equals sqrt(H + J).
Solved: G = 6.02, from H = 18.23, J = 18.01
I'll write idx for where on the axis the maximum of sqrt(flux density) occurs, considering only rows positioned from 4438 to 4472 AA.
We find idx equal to 4471.0 AA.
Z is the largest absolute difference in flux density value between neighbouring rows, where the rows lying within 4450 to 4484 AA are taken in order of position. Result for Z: 1.98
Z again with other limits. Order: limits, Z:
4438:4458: 1.70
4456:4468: 1.98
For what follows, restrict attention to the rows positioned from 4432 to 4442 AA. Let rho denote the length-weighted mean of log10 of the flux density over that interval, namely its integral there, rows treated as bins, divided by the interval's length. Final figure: 1.27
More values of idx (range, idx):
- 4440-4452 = 4449.0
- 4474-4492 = 4485.0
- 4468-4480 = 4471.0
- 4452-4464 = 4461.0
